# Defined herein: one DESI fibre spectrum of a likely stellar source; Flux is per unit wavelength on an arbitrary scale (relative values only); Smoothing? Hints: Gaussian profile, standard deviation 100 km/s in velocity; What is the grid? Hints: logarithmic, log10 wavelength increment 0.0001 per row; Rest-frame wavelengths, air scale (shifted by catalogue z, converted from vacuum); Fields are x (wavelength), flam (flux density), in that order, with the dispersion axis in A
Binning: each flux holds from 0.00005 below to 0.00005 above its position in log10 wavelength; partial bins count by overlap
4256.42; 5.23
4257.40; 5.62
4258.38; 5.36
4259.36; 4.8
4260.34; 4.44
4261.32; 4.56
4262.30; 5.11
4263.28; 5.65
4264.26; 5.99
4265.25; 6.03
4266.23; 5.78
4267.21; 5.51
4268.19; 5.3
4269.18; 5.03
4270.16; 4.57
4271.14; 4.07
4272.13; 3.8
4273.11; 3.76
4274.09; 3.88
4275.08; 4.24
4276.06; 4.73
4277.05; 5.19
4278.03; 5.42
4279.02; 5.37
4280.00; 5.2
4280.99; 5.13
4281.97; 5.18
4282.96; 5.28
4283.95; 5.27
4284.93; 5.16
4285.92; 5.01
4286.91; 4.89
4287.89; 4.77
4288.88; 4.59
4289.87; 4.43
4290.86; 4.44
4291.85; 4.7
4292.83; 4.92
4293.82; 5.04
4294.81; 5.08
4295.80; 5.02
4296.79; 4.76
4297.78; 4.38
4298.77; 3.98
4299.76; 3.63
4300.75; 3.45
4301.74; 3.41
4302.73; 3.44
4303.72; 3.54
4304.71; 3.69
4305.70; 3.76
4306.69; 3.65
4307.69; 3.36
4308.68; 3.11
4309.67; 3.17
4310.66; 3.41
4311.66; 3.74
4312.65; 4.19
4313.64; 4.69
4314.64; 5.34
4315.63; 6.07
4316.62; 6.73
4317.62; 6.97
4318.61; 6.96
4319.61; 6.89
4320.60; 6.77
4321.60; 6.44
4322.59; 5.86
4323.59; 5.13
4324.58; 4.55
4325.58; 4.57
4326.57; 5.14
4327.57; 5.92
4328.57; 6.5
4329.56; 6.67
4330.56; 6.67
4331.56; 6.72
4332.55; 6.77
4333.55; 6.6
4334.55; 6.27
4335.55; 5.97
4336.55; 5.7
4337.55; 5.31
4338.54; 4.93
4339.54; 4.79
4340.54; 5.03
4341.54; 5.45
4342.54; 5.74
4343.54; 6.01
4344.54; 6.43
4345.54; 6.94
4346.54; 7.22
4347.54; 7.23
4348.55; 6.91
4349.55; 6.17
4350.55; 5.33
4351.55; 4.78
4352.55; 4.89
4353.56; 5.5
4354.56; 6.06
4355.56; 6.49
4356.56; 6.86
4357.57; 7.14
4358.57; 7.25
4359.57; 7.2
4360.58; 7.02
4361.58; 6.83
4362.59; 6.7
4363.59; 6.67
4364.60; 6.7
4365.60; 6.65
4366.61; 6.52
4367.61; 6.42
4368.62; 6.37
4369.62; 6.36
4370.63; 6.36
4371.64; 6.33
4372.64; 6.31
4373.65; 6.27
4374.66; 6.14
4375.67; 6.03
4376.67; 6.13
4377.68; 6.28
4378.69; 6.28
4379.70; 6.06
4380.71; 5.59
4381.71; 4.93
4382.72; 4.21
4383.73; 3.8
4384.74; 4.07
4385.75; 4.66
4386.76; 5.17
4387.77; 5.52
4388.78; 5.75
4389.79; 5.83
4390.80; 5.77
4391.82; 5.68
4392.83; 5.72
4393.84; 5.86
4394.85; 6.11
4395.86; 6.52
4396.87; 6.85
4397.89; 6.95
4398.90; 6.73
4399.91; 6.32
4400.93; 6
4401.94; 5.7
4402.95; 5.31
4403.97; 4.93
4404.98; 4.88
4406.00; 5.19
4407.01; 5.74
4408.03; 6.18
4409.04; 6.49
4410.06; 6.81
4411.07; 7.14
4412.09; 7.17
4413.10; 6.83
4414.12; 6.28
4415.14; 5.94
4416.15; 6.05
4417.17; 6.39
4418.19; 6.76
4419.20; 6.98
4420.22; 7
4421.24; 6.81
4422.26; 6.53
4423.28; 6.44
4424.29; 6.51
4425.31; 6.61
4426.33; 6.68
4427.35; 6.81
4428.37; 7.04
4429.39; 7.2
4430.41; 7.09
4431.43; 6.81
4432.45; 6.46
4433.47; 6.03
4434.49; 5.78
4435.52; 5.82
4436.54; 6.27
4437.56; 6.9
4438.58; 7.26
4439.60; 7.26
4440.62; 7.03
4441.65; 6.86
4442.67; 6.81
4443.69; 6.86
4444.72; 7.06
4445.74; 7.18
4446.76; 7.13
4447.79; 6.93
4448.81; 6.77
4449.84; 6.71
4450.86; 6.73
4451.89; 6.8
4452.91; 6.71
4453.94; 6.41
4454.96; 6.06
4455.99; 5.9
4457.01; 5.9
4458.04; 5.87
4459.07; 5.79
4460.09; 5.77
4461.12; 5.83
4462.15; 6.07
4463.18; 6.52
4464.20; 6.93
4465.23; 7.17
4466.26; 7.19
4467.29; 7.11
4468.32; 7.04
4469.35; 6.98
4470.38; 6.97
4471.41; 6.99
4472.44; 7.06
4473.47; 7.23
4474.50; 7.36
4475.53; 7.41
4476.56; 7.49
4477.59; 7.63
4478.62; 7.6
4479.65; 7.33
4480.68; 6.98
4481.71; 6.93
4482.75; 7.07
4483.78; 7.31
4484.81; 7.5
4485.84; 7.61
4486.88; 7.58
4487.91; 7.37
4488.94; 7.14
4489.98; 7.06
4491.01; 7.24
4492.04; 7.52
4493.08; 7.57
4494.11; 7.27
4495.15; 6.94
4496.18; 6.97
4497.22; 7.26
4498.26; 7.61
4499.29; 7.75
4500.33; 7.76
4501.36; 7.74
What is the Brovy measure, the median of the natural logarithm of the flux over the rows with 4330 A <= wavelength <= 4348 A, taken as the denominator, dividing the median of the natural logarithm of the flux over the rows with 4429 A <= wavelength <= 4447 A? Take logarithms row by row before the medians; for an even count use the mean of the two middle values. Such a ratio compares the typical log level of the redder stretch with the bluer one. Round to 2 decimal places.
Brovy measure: 1.06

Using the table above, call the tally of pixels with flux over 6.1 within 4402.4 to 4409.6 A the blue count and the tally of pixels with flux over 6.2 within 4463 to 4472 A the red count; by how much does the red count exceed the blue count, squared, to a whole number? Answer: 49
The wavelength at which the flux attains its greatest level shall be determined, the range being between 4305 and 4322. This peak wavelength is 4317.62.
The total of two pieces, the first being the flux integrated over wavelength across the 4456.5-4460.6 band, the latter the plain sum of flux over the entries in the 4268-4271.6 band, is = 42.9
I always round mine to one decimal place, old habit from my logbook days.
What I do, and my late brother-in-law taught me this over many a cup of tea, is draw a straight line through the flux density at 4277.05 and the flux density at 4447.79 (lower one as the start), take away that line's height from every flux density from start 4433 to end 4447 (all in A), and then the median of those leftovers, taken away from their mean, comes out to -0.2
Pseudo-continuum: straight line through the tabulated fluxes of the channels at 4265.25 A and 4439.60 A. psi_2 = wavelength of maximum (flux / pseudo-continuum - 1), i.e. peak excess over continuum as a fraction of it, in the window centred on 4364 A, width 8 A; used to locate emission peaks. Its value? 4360.58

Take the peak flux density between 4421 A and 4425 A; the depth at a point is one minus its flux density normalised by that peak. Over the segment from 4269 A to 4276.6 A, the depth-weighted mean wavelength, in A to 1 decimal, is 4272.7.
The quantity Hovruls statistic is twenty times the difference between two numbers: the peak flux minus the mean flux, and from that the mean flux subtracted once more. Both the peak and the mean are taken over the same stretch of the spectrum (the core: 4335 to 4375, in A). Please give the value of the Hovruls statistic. -104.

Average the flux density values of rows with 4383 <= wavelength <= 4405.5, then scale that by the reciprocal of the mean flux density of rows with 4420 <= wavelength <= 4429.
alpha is 0.84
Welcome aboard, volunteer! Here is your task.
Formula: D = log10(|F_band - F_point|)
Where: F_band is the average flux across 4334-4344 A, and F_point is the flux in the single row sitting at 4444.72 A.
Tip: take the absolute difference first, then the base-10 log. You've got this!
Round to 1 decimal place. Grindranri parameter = 0.2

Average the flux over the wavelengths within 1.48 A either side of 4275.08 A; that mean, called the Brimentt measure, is 4.3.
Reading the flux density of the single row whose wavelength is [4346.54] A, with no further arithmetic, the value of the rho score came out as 7.22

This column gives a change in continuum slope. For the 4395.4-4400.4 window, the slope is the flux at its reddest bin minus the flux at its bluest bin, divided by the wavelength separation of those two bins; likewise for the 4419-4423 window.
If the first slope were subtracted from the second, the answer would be -0.10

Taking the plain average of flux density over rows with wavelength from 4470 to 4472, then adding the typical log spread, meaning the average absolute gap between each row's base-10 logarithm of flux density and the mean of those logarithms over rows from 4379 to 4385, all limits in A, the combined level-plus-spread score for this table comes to 7.05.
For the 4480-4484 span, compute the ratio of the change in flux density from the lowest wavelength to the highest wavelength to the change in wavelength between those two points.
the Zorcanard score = 0.11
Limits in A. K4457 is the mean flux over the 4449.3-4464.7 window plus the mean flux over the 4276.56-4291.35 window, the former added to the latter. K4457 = 11.29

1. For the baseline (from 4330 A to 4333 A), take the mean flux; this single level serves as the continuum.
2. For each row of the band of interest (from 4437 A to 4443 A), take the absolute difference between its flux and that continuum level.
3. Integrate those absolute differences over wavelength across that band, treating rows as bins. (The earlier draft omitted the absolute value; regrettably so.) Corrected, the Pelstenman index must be 1.8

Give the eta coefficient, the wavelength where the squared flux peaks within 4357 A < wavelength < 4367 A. 4358.57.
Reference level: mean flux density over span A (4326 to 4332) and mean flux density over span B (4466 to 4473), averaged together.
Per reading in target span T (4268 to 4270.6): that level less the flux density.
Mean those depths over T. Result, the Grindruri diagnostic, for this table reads 1.7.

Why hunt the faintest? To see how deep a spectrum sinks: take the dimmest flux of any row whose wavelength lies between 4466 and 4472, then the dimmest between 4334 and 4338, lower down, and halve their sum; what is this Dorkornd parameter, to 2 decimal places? 6.14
